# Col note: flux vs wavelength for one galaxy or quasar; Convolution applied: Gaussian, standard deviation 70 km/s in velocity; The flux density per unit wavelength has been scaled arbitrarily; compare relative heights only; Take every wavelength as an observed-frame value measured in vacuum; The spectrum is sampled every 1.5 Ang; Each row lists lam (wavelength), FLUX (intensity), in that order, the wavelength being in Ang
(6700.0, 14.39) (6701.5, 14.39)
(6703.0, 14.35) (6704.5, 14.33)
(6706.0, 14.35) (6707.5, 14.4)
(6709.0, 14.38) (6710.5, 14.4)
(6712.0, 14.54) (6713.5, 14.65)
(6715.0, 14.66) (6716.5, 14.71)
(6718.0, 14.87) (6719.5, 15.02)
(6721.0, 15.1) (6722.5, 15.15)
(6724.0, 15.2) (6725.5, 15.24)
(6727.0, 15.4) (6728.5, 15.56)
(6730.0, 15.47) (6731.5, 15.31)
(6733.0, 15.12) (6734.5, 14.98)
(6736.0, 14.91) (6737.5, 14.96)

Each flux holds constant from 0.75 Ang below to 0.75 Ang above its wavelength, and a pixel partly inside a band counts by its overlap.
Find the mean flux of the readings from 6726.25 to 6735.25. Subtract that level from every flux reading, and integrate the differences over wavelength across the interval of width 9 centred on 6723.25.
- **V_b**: -1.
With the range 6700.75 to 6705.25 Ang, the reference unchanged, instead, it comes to -4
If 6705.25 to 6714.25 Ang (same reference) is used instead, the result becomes -8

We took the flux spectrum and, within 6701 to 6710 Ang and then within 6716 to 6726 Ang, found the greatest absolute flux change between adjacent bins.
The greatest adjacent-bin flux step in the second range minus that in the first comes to 0.110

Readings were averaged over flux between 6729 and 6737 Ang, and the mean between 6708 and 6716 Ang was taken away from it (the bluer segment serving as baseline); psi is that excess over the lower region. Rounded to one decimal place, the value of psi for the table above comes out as 0.6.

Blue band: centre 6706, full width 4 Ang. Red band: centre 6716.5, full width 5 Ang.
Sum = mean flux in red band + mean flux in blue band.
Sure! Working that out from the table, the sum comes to 29.1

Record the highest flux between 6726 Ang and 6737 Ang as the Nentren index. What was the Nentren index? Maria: 15.56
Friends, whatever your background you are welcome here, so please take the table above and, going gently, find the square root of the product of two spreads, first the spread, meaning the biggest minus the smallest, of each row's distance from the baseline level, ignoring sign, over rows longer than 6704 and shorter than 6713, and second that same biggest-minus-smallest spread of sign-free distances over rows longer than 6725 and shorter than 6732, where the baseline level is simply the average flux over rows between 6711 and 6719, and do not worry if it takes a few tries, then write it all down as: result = 0.26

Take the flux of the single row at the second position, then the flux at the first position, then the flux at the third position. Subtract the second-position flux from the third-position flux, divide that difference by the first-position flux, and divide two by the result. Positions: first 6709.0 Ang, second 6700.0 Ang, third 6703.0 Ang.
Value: -719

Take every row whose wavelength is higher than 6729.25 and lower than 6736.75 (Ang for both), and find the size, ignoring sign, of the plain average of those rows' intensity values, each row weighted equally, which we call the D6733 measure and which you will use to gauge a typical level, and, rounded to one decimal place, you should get 15.2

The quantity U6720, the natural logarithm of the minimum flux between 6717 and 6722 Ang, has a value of 2.70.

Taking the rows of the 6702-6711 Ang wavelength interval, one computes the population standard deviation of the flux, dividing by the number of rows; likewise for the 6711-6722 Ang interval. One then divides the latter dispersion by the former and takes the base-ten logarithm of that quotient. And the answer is 0.9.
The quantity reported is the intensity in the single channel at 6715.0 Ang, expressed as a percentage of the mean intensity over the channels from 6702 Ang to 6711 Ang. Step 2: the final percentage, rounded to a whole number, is 102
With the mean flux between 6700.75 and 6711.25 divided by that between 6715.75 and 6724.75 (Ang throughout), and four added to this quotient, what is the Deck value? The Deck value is 4.96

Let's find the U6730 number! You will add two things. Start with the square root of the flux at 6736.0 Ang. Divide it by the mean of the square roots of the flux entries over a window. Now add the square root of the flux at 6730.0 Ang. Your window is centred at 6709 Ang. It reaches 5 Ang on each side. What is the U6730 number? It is 4.95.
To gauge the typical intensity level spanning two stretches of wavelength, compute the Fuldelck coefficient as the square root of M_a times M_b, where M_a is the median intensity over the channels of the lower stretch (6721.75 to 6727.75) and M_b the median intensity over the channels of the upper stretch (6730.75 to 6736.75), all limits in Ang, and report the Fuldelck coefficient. 15.13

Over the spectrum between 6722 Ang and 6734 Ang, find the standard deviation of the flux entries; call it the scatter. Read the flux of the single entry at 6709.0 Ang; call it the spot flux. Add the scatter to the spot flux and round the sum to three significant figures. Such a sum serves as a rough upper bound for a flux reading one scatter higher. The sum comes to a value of 14.5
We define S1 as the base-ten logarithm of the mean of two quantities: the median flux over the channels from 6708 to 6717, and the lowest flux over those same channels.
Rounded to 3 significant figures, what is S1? 1.16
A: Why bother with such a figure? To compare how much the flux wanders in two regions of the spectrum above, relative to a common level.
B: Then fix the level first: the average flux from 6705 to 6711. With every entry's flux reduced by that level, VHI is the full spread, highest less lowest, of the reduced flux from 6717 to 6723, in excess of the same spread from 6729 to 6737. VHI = -0.28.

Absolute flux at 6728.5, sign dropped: 15.6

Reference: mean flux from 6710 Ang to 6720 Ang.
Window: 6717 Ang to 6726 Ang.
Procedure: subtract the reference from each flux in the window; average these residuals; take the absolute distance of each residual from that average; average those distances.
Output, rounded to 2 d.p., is 0.10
